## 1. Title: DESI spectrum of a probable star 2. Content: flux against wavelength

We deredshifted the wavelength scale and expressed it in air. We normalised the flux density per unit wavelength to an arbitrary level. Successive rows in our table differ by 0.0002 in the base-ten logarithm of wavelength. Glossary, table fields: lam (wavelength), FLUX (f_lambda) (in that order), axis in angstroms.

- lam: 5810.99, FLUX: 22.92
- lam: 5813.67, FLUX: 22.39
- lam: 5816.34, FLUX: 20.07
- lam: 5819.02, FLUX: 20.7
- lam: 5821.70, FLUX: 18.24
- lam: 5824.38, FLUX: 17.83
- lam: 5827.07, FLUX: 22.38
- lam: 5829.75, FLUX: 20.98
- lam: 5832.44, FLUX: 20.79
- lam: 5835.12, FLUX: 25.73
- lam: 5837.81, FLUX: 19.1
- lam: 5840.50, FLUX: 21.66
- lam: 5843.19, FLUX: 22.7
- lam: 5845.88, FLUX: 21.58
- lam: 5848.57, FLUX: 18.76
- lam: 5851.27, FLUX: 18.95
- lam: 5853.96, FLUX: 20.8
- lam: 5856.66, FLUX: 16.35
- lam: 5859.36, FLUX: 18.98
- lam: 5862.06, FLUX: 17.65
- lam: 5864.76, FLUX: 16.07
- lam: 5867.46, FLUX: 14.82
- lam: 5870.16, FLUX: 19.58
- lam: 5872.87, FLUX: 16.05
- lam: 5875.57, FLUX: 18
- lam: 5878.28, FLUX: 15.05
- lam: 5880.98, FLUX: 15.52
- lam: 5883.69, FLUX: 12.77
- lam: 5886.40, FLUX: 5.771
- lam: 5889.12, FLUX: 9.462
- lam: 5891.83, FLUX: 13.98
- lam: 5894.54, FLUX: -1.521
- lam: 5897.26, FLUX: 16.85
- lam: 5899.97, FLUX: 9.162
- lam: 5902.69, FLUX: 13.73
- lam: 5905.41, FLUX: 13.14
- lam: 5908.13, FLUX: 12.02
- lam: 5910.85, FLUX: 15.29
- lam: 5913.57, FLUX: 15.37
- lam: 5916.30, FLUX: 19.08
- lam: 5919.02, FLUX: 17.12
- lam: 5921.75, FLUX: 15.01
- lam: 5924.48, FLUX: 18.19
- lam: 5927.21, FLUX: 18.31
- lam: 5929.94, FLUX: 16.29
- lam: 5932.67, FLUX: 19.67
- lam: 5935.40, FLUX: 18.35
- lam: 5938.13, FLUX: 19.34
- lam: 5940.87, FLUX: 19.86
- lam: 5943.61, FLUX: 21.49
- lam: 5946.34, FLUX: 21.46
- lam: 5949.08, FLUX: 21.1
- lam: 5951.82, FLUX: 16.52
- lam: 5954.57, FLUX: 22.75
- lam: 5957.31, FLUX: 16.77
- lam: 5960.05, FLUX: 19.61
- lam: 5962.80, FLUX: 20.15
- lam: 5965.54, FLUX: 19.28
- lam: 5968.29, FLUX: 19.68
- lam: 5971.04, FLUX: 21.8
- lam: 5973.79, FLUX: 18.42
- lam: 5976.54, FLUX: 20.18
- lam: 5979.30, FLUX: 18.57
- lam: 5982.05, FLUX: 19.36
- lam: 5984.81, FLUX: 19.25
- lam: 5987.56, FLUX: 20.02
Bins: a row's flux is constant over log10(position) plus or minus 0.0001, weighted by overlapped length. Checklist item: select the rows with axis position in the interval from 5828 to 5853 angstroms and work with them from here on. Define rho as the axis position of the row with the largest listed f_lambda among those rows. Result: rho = 5835.12 angstroms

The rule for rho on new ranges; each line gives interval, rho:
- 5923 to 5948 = 5943.61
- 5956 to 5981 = 5971.04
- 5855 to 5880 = 5870.16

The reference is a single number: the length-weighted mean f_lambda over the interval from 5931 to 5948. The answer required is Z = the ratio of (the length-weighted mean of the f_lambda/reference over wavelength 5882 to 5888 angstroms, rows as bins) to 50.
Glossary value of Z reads 0.0096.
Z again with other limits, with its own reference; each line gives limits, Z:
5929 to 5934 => 0.0181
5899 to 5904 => 0.0116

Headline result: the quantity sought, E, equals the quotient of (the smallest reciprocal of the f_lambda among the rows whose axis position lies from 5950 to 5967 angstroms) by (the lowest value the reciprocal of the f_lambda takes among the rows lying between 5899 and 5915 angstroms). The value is 0.68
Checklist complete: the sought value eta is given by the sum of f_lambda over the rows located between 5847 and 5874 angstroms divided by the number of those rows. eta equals 18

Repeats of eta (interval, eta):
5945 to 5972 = 20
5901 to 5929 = 16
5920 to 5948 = 19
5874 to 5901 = 12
